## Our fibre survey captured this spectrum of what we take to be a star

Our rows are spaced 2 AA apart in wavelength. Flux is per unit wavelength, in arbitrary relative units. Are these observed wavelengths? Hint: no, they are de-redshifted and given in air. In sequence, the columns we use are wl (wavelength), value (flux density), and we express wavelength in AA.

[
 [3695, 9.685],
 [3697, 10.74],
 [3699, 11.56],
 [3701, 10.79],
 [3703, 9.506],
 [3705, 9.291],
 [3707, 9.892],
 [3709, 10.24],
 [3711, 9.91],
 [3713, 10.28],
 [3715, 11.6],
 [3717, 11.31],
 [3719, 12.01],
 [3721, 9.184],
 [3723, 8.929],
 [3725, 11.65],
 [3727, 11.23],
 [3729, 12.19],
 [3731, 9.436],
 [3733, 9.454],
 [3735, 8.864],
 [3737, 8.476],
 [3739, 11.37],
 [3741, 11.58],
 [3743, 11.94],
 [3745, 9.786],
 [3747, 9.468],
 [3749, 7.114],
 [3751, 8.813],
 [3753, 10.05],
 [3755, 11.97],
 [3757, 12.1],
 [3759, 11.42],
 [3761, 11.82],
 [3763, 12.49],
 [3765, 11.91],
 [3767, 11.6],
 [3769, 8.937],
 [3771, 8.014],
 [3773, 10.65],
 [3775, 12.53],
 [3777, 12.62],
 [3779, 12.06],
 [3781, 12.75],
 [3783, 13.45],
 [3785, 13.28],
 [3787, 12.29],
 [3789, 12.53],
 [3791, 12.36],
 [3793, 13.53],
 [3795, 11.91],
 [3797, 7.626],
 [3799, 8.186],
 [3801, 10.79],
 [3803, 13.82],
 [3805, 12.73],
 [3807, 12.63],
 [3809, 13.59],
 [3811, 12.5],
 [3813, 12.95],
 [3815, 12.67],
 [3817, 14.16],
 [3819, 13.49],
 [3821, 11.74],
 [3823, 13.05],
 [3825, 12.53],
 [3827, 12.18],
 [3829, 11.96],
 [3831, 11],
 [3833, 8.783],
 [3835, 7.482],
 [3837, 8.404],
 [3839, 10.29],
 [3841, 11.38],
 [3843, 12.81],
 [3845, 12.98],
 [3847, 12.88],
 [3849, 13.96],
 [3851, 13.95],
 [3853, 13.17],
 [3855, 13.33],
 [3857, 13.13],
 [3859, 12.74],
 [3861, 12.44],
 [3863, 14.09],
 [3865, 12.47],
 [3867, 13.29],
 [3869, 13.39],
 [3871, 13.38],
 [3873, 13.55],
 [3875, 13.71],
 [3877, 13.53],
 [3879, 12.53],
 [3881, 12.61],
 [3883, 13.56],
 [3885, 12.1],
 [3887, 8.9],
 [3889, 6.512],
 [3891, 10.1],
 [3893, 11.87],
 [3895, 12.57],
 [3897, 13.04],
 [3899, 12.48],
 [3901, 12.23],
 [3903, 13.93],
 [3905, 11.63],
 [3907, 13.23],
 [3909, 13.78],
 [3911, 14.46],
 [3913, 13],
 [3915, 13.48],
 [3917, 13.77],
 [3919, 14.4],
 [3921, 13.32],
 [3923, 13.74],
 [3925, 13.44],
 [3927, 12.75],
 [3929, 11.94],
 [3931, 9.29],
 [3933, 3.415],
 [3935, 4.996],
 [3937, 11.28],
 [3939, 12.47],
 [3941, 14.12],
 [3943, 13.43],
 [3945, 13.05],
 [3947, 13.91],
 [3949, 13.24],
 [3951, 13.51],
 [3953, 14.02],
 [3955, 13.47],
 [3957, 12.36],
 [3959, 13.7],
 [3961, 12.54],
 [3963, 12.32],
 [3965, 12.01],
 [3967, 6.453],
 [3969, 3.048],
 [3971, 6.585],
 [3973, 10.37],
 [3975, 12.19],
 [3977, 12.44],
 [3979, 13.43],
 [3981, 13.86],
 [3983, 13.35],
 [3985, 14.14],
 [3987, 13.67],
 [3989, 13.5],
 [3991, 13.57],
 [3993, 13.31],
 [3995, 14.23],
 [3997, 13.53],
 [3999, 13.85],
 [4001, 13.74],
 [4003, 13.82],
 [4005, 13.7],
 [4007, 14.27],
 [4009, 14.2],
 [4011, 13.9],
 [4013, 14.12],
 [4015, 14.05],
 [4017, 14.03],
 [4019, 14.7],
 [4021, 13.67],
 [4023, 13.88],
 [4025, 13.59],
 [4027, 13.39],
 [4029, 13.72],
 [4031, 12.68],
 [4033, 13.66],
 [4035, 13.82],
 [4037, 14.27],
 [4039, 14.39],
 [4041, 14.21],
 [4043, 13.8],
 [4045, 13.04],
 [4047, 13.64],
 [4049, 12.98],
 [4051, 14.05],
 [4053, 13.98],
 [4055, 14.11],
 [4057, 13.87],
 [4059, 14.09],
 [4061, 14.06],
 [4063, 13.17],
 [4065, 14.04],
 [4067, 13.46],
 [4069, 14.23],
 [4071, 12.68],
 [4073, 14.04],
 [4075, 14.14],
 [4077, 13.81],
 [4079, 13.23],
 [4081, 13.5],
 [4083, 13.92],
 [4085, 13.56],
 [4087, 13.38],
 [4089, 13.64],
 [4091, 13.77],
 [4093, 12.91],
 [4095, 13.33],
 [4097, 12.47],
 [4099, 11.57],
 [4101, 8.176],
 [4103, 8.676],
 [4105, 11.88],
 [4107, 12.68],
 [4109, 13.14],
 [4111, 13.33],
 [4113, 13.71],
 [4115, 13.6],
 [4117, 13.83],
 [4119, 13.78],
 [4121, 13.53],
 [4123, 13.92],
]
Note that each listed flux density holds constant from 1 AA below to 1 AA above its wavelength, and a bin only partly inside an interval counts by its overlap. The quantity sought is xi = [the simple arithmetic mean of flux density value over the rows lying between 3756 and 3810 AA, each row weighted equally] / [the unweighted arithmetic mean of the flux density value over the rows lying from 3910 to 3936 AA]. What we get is 1.01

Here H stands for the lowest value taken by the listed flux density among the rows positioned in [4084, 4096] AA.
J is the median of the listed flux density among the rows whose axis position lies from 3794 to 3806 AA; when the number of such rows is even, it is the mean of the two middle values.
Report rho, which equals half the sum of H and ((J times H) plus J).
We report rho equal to 85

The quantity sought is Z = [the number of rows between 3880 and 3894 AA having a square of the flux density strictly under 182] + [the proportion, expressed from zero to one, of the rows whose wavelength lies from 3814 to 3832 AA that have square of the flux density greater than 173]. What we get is 6.2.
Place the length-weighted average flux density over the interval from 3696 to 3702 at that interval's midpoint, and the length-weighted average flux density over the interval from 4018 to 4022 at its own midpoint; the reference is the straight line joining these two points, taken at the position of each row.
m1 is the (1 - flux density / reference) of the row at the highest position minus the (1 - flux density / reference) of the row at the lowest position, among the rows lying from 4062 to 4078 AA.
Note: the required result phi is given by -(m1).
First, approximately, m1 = -0.03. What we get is 0.03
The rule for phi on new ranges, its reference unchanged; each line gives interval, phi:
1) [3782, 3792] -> -0.10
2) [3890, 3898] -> 0.22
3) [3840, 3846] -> 0.13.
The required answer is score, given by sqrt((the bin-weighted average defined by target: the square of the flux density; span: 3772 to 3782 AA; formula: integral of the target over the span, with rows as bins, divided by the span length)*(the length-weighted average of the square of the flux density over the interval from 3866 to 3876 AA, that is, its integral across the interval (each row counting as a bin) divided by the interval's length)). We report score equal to 164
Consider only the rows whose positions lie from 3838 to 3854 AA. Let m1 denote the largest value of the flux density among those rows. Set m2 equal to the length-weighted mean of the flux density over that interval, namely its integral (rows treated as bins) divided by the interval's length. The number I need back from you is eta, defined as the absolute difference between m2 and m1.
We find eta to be 1.3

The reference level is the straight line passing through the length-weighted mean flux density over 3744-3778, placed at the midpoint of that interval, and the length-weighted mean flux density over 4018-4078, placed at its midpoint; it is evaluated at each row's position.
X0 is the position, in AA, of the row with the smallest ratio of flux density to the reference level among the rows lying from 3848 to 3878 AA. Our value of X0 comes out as 3865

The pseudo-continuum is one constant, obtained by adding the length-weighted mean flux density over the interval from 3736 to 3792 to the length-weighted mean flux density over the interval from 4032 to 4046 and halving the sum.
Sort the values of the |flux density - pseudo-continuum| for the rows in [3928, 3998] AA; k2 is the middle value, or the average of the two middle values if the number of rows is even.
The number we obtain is 1.0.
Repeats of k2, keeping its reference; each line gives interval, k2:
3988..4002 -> 1.0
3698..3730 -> 2.0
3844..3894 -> 0.8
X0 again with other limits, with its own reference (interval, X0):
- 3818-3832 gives 3831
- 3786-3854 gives 3835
